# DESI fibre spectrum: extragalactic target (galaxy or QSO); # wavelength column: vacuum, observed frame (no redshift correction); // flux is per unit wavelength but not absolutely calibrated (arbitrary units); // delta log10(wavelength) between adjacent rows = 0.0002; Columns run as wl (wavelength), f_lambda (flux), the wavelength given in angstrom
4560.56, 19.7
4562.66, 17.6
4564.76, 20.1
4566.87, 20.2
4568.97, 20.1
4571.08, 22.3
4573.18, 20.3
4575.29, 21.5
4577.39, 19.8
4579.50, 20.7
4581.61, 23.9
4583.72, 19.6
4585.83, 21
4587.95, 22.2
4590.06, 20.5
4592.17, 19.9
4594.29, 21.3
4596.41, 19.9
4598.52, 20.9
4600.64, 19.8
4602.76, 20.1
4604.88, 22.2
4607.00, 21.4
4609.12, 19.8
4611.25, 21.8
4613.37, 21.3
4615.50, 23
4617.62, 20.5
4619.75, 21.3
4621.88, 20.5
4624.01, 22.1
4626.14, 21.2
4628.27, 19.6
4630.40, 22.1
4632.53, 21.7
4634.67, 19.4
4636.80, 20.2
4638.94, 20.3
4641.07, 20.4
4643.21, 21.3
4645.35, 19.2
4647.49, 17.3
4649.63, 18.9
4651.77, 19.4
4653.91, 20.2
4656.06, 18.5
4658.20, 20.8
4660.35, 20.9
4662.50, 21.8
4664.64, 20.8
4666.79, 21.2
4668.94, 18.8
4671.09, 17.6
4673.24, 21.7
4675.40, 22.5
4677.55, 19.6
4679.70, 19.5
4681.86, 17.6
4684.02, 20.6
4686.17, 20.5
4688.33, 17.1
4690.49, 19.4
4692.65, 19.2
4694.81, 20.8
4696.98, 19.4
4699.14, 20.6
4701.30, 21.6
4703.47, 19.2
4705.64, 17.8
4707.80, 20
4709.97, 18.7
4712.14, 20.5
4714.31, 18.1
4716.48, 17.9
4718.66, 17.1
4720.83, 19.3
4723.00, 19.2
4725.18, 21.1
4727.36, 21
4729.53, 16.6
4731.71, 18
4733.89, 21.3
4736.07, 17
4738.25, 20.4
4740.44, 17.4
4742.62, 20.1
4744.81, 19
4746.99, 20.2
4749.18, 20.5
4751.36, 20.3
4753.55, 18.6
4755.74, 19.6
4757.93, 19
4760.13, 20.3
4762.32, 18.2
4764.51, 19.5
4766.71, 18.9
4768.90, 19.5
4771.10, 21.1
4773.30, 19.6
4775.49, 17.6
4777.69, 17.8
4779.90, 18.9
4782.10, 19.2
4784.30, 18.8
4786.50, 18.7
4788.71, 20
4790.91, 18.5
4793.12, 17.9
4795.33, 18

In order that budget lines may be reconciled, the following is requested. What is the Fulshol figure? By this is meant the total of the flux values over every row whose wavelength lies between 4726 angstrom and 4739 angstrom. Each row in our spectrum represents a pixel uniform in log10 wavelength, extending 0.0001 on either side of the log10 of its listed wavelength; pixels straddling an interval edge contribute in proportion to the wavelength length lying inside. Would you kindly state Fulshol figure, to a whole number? 114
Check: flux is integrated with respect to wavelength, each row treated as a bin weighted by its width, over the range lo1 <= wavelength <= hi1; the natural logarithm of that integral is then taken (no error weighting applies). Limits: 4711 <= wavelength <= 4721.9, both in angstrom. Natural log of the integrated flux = 5.31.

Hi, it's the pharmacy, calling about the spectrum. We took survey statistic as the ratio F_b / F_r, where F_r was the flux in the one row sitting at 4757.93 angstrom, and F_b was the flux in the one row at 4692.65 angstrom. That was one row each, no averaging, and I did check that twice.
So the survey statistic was 1.01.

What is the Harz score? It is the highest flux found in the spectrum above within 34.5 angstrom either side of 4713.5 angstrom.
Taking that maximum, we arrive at 21.6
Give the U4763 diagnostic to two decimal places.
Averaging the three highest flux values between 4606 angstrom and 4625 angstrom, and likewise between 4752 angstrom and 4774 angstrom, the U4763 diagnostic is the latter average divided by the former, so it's 0.91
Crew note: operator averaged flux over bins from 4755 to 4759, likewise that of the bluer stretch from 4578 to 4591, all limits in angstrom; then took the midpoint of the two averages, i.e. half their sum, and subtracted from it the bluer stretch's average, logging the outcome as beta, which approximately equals -1.0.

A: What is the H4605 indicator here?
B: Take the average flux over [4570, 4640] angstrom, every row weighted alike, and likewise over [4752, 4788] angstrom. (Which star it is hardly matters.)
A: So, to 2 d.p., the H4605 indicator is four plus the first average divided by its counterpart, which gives 5.10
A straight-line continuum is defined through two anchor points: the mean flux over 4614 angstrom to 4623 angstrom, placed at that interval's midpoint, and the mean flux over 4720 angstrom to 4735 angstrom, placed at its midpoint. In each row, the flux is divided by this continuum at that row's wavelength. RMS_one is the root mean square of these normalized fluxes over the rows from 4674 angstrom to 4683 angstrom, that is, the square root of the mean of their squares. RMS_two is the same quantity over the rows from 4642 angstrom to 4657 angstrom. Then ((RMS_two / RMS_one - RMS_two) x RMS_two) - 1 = -0.98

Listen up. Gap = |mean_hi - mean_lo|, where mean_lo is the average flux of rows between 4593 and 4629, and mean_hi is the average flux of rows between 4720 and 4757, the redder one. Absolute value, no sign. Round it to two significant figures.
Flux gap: 1.6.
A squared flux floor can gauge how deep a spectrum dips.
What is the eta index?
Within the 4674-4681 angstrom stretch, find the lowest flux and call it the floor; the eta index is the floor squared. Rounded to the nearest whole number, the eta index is 380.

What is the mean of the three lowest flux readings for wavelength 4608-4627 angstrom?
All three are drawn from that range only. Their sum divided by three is 20.3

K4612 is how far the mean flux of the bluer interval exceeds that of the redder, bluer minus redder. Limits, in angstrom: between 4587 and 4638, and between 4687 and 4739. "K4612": 1.7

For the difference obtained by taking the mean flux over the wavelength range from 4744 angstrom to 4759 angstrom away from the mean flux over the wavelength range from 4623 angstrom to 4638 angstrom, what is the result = 1.3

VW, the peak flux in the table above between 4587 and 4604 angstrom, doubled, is 44.4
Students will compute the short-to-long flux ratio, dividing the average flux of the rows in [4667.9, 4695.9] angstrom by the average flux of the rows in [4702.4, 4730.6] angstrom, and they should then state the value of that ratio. 1.034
